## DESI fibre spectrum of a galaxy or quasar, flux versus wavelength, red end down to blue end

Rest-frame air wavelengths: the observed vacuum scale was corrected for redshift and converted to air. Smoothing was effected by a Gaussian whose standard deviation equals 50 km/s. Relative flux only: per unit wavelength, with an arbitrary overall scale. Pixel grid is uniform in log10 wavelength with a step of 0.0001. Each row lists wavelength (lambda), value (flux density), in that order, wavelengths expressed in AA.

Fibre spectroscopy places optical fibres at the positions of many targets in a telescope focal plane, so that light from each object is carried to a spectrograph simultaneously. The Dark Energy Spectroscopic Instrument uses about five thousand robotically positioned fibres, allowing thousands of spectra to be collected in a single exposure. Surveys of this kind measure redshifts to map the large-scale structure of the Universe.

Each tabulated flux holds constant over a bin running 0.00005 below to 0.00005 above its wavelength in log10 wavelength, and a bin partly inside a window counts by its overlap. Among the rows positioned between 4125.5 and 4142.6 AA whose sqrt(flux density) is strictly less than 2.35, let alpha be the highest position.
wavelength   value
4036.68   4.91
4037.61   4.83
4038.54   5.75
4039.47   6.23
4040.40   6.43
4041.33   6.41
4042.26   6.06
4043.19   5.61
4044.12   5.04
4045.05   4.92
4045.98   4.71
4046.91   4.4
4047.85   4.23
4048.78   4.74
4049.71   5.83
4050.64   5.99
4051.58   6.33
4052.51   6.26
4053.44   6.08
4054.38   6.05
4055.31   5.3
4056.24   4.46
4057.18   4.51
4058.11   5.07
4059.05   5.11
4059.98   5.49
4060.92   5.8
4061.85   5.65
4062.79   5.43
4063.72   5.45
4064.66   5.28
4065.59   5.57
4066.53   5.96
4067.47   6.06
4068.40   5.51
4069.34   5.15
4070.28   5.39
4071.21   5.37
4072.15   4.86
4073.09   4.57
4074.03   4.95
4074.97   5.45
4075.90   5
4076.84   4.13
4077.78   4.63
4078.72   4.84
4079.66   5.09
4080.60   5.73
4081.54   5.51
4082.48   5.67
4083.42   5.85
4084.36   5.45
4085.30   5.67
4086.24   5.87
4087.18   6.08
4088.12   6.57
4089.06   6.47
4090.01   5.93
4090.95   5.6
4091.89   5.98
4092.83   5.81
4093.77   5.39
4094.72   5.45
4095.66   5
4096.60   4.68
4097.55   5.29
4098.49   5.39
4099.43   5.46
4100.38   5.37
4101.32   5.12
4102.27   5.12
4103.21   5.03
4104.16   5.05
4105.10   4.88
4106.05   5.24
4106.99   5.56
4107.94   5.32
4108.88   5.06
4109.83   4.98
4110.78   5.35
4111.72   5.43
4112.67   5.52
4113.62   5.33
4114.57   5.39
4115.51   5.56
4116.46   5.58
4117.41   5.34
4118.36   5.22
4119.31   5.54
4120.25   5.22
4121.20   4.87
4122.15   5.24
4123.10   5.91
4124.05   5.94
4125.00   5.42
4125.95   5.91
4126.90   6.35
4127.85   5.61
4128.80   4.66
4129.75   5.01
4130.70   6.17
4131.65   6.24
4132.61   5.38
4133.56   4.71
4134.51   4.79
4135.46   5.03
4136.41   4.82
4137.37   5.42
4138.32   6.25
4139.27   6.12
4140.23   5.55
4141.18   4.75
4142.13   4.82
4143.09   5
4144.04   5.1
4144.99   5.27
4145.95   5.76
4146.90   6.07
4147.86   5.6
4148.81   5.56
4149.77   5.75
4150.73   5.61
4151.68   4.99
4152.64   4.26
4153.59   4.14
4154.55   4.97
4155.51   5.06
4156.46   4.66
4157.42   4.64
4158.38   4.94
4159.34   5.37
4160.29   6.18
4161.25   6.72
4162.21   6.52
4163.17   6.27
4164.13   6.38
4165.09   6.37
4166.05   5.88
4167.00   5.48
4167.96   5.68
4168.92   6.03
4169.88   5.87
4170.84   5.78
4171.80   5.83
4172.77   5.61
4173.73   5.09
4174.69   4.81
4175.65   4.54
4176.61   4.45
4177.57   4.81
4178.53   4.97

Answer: 4142.13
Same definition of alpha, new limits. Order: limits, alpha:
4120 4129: 4128.80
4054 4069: 4068.40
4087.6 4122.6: 4122.15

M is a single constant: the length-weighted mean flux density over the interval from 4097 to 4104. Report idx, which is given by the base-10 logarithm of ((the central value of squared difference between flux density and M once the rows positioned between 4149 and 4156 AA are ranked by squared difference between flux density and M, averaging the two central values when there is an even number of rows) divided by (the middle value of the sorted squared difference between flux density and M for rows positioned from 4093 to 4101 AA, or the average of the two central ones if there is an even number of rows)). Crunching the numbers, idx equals 0.6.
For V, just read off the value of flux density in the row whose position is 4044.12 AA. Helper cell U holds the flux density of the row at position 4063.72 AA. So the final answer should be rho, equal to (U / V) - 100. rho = -98.9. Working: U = 5.45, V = 5.04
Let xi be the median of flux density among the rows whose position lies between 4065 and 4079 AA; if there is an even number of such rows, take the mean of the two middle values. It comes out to 5.15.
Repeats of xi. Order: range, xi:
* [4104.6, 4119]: 5.34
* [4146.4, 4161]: 5.06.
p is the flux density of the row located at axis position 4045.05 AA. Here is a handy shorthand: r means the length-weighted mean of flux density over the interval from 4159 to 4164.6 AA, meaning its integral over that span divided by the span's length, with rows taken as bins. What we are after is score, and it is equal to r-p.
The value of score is 1.3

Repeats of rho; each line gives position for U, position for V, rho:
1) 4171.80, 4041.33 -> -99.1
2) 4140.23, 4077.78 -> -98.8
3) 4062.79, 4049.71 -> -99.1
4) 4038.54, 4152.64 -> -98.7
